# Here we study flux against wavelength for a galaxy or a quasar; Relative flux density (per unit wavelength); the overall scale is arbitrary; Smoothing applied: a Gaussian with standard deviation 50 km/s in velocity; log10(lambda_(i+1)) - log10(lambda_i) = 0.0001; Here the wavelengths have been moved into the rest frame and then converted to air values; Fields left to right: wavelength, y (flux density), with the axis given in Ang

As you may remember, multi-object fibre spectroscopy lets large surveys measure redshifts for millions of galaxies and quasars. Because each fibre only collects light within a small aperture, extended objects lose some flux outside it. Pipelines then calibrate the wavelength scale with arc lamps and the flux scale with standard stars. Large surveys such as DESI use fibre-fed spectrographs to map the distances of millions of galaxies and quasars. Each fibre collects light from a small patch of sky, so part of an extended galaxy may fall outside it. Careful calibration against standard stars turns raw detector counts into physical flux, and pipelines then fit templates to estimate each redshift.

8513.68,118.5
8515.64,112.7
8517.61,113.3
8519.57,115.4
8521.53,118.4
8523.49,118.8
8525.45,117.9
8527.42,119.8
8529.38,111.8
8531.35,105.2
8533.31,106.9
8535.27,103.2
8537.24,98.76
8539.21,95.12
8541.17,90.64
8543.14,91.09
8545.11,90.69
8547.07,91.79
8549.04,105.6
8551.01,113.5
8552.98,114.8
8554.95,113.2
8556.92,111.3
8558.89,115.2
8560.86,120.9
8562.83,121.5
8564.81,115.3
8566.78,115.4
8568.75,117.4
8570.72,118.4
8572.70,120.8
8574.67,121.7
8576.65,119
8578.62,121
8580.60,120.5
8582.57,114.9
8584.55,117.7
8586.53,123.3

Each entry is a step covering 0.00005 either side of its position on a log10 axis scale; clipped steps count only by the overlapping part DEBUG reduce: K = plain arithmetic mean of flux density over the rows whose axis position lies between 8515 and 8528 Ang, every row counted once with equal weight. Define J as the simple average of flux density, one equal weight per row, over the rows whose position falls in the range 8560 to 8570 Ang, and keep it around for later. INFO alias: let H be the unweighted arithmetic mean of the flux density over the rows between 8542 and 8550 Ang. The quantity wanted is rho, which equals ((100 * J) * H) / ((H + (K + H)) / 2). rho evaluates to 7312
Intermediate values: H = 94.8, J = 118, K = 117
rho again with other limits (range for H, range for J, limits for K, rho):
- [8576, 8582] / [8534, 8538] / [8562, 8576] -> 6761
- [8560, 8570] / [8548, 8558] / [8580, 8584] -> 7454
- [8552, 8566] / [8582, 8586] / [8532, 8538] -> 8056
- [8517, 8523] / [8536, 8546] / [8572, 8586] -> 6152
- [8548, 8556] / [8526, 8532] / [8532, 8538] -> 7687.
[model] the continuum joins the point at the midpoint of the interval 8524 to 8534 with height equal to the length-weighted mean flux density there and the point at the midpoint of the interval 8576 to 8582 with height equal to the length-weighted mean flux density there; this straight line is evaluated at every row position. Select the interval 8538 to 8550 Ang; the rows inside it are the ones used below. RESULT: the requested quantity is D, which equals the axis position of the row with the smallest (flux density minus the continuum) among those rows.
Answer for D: 8545.11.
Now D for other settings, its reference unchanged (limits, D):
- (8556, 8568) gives 8556.92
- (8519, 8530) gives 8529.38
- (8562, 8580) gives 8566.78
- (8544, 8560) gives 8545.11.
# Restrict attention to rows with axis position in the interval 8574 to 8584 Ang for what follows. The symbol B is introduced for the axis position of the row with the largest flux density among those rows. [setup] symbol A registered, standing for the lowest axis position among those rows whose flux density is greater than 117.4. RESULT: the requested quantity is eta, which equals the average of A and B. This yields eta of 8574.7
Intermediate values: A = 8574.67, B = 8574.67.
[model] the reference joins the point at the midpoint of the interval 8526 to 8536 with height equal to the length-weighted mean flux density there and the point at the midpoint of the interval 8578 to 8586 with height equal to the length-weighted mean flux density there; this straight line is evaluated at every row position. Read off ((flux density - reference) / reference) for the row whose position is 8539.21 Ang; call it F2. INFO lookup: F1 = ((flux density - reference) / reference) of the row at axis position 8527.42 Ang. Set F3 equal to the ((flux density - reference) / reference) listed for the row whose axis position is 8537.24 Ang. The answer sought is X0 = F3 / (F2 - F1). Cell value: 0.5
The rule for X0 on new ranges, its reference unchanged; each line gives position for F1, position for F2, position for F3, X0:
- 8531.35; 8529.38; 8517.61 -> 0.8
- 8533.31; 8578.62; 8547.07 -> -3.3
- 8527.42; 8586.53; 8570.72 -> -0.2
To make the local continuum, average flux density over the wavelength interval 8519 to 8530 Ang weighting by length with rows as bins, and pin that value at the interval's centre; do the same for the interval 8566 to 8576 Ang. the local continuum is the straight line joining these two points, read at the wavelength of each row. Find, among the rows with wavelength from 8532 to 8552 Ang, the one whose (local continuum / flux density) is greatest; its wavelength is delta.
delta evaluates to 8545.11 Ang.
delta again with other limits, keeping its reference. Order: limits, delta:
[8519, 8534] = 8531.35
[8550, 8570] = 8556.92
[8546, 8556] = 8547.07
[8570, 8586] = 8582.57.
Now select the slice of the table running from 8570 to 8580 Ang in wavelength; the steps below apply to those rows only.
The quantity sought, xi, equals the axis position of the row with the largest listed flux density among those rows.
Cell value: 8574.67 Ang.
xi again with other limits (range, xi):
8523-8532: 8527.42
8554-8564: 8562.83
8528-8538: 8529.38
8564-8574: 8572.70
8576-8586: 8578.62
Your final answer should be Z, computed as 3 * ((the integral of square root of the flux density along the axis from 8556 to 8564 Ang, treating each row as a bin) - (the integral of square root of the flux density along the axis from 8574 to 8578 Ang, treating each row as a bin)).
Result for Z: 128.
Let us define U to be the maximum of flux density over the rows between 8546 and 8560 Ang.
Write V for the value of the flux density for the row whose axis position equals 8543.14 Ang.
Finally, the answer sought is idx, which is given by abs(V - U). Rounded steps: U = 115.2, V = 91.09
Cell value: 24.1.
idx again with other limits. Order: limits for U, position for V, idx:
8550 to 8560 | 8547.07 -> 23.4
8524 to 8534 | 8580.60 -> 0.7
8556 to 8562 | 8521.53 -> 2.5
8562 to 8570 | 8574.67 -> 0.2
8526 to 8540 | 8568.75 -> 2.4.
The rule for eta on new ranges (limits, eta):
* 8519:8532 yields 8524.5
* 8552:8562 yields 8560.9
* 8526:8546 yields 8527.4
